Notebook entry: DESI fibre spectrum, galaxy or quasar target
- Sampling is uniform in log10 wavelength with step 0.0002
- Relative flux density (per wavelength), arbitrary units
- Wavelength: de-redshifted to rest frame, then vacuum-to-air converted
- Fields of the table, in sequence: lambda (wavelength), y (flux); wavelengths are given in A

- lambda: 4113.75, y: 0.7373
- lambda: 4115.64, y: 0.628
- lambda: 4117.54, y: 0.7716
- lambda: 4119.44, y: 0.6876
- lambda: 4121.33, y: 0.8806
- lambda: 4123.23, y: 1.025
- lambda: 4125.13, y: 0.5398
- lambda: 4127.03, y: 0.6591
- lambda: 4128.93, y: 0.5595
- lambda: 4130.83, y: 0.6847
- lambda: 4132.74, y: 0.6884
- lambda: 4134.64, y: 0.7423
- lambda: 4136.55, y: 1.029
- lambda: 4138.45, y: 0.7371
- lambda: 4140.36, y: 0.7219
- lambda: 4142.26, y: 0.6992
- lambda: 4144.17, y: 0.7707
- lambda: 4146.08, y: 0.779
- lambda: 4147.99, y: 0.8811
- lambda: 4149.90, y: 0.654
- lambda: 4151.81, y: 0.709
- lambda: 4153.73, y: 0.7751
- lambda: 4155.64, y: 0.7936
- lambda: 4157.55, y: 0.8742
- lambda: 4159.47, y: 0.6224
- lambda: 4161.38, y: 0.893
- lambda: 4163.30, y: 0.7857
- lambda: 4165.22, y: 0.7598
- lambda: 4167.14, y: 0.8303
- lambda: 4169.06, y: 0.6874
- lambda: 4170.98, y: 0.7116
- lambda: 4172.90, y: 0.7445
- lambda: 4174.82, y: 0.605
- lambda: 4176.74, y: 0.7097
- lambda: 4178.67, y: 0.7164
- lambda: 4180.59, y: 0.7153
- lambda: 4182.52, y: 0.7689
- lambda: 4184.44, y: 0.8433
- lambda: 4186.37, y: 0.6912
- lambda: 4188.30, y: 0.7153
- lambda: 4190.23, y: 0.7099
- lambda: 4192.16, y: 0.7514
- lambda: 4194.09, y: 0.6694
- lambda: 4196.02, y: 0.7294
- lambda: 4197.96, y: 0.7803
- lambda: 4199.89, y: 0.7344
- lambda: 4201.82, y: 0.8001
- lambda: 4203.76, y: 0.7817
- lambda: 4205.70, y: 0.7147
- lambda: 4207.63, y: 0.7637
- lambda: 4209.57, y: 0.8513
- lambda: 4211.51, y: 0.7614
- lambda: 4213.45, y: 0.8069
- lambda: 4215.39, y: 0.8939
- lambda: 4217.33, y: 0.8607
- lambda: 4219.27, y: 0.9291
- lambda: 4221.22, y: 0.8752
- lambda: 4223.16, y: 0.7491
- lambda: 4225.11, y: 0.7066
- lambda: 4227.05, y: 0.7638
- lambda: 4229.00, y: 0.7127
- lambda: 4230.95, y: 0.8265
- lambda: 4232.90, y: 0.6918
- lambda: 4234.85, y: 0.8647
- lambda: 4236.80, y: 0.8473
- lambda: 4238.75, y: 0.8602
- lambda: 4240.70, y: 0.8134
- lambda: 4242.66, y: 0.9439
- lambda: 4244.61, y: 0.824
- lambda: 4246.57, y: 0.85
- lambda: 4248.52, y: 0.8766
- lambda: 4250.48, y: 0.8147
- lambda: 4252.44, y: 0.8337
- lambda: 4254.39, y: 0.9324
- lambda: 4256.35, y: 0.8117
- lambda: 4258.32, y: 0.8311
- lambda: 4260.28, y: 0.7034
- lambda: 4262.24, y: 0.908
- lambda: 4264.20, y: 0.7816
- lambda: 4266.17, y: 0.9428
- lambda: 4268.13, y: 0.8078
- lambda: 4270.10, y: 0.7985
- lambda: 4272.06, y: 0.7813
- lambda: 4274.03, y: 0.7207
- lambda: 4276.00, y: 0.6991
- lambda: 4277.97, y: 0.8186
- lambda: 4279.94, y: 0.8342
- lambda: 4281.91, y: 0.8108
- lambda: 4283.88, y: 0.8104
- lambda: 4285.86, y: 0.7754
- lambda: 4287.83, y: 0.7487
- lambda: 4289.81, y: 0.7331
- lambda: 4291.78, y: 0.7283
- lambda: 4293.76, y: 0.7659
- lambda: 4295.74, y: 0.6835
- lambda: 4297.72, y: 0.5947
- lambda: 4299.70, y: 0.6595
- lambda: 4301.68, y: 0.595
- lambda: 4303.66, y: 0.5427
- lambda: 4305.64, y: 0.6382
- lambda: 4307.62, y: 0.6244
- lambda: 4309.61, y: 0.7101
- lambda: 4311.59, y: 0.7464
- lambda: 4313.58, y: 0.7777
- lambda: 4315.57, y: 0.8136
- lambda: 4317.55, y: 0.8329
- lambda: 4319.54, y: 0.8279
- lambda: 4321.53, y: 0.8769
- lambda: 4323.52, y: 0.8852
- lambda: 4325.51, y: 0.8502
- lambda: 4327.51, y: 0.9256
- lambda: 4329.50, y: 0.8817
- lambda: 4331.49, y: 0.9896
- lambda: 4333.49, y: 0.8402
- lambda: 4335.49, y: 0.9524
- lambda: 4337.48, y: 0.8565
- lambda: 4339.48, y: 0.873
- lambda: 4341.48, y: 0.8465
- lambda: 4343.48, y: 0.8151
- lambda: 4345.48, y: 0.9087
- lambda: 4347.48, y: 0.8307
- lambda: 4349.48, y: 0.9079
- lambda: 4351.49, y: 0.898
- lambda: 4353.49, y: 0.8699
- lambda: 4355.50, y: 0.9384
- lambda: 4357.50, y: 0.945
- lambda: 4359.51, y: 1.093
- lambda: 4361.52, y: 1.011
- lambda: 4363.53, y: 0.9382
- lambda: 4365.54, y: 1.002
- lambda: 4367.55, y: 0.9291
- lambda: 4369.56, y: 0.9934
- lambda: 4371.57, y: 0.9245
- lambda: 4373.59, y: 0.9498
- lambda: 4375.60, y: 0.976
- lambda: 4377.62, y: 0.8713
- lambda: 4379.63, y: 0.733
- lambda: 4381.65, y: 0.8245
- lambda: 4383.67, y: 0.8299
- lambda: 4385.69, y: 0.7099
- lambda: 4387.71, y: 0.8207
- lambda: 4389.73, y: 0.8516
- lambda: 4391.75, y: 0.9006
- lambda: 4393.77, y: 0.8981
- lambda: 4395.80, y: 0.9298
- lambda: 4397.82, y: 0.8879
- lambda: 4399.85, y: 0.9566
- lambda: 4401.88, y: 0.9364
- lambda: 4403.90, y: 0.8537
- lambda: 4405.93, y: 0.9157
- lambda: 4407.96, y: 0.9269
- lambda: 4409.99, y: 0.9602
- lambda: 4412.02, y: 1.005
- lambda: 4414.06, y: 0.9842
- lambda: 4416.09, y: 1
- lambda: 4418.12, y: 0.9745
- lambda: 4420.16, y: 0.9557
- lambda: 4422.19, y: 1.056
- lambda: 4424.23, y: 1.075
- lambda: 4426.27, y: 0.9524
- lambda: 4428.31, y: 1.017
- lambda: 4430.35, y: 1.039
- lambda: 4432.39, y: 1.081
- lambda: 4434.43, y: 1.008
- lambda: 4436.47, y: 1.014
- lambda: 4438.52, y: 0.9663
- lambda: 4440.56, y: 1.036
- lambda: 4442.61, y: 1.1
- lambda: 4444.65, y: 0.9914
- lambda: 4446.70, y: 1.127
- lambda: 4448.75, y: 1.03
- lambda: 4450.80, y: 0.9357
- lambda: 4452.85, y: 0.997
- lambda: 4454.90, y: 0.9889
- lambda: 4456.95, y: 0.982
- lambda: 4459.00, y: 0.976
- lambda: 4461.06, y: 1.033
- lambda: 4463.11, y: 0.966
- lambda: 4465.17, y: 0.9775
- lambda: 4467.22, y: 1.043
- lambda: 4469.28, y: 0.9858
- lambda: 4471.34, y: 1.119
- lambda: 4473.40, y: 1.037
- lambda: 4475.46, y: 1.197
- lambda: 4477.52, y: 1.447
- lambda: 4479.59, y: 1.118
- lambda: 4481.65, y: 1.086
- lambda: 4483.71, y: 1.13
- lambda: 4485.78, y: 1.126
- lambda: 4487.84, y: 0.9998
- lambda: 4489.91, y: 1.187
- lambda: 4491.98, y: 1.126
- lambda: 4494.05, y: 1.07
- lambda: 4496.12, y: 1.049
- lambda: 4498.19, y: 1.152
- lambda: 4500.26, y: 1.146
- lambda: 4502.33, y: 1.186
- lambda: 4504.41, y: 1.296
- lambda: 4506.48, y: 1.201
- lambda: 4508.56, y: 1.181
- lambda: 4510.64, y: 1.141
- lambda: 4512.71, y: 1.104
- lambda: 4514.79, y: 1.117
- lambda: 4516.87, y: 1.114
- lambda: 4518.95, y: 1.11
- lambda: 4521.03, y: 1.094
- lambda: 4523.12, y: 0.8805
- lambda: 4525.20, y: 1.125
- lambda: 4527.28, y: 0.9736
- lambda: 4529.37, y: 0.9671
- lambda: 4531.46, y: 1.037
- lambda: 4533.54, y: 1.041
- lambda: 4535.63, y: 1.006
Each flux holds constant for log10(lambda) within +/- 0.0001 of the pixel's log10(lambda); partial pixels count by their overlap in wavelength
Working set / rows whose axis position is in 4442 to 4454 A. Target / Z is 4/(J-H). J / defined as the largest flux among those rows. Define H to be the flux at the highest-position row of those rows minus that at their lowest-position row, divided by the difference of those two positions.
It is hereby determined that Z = 3.5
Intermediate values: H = -0.01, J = 1.127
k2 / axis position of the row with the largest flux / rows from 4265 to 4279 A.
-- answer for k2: 4266.17 A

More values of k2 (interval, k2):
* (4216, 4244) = 4242.66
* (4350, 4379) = 4359.51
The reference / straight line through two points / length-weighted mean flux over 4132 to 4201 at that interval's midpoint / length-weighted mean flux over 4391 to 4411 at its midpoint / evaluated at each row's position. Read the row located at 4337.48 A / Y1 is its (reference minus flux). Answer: 0.02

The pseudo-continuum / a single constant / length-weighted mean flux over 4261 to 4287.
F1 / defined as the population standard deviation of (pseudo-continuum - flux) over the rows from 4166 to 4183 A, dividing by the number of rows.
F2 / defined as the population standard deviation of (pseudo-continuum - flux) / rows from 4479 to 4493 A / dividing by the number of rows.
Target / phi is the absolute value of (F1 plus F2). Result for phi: 0.110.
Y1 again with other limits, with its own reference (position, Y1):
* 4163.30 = -0.04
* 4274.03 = 0.11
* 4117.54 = -0.06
